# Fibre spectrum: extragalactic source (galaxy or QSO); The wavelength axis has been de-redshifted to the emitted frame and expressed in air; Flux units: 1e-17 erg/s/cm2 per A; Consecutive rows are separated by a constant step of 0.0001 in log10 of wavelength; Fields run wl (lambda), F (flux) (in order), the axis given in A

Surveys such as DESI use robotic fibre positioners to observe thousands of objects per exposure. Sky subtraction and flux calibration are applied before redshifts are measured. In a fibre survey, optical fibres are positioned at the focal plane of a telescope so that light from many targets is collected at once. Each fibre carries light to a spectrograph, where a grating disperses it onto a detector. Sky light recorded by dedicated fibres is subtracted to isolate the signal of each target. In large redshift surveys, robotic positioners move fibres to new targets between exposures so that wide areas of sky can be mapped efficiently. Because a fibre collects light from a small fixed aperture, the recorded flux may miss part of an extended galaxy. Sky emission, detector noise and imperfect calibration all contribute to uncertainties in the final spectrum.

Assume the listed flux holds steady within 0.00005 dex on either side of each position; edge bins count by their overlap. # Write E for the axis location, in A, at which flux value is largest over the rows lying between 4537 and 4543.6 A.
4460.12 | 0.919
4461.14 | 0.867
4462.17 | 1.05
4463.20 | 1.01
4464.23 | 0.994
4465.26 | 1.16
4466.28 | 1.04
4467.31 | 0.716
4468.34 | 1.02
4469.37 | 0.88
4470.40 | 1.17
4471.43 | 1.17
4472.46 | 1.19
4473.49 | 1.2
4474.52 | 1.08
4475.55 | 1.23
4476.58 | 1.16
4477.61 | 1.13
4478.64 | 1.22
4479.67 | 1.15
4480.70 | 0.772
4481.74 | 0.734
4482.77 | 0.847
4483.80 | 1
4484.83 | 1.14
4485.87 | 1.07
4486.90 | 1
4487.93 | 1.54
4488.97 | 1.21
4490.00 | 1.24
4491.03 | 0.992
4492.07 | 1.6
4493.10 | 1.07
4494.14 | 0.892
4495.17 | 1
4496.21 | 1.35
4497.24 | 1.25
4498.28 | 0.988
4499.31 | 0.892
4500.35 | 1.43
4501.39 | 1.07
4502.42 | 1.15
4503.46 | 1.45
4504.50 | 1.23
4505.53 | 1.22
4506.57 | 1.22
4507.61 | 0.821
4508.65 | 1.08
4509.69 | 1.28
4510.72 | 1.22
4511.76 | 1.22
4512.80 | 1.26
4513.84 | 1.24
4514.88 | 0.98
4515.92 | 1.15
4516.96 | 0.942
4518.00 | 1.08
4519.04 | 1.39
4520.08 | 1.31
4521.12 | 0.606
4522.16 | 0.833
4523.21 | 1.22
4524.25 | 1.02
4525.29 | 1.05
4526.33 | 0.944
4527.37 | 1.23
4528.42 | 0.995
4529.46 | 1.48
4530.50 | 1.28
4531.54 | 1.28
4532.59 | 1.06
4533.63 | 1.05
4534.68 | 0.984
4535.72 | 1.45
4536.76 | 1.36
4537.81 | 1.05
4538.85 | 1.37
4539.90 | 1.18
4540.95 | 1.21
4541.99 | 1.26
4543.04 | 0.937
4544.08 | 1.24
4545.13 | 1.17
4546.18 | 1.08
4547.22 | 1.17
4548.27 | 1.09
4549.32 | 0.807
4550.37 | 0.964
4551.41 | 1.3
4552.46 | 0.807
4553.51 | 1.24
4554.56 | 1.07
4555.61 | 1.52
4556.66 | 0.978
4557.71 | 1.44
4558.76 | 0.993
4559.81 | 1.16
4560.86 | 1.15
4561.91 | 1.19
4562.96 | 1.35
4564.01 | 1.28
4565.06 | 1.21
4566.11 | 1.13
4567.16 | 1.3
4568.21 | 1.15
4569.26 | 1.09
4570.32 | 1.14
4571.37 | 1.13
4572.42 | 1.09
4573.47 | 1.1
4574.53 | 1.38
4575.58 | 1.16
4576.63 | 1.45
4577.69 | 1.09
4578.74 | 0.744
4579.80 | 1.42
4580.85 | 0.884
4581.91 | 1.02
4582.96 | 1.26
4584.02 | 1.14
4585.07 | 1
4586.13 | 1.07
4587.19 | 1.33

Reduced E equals 4538.85 A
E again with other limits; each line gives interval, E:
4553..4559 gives 4555.61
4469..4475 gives 4473.49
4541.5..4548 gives 4541.99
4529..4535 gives 4529.46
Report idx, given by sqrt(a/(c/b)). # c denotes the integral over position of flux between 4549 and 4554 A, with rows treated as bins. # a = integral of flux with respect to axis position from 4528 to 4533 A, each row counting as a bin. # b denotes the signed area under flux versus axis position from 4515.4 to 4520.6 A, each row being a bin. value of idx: 2.70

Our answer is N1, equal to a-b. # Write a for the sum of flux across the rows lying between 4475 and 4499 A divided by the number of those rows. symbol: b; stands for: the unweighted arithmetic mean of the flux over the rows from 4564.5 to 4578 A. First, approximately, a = 1.11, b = 1.19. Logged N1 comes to -0.07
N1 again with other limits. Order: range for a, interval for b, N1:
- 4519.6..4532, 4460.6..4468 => 0.13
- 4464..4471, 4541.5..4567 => -0.15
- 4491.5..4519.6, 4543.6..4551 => 0.09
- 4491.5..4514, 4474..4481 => 0.07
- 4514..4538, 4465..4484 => 0.07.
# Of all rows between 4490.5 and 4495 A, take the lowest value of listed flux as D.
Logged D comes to 0.892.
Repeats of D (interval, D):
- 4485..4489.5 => 1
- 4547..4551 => 0.807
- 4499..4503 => 0.892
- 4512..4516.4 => 0.98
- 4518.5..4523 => 0.606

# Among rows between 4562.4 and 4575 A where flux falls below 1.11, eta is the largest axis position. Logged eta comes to 4573.47 A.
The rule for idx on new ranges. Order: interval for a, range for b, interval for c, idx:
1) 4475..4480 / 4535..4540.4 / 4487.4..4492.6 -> 2.43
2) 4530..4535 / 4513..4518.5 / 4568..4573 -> 2.46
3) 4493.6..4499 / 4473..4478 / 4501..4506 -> 2.36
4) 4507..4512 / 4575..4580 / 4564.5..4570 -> 2.24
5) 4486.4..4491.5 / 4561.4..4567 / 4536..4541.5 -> 2.49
